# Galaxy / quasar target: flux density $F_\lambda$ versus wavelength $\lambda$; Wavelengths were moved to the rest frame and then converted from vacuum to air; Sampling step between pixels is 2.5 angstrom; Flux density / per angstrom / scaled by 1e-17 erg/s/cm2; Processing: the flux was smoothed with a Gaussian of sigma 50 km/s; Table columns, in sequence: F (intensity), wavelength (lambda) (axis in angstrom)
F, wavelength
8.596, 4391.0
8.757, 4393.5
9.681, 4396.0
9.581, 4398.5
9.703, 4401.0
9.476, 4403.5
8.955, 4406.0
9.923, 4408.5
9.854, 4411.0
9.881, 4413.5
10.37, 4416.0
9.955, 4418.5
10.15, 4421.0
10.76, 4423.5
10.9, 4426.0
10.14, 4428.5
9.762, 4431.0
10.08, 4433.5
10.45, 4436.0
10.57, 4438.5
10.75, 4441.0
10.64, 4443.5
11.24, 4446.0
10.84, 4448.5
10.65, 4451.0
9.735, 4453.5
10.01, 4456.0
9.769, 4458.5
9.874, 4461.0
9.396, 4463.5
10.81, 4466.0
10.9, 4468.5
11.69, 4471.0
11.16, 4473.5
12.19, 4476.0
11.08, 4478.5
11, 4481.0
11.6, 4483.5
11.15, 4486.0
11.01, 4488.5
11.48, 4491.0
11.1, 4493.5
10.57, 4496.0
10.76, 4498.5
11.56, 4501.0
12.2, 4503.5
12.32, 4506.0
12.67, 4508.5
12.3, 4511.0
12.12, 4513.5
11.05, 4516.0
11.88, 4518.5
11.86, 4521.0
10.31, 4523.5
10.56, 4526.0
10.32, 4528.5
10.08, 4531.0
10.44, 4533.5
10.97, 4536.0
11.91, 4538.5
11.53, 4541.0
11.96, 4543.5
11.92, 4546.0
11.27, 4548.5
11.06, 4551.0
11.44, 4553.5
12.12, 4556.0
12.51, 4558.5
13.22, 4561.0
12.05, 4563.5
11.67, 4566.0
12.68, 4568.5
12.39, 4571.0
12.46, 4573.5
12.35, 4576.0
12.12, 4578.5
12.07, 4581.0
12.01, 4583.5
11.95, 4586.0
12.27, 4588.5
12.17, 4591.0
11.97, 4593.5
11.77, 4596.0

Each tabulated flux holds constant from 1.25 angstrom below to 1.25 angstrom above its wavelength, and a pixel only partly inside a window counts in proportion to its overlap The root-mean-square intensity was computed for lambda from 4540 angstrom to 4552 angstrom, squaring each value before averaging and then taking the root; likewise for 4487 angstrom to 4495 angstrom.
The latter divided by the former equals 0.97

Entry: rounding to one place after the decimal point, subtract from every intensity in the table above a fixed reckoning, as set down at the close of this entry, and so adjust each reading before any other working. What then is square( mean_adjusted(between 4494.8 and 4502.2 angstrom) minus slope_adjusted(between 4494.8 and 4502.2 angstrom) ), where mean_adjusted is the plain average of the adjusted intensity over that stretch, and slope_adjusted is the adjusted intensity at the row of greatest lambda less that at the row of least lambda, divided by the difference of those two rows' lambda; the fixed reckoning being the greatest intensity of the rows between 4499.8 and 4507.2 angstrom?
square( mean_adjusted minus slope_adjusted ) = 2.4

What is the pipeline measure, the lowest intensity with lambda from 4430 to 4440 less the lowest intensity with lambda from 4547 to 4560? -1.30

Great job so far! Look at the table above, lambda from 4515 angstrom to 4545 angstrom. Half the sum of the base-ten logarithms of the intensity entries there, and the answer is 6.3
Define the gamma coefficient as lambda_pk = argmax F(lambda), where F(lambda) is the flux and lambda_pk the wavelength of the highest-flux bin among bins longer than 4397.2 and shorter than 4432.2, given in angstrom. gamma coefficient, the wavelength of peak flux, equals 4426.0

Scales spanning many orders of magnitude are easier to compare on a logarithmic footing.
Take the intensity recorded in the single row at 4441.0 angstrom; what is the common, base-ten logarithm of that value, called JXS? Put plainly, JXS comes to 1.03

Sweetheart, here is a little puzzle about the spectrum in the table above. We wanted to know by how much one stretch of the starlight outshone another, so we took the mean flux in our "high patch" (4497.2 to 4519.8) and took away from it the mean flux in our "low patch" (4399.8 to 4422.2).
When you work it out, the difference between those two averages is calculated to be 2.1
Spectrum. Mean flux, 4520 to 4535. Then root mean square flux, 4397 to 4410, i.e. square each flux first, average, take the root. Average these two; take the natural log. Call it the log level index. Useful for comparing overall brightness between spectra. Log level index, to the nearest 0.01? 2.31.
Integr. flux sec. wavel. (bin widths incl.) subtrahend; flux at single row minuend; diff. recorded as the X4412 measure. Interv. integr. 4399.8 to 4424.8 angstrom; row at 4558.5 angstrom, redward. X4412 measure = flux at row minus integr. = -235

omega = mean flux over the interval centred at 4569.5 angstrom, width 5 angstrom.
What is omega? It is 12.5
